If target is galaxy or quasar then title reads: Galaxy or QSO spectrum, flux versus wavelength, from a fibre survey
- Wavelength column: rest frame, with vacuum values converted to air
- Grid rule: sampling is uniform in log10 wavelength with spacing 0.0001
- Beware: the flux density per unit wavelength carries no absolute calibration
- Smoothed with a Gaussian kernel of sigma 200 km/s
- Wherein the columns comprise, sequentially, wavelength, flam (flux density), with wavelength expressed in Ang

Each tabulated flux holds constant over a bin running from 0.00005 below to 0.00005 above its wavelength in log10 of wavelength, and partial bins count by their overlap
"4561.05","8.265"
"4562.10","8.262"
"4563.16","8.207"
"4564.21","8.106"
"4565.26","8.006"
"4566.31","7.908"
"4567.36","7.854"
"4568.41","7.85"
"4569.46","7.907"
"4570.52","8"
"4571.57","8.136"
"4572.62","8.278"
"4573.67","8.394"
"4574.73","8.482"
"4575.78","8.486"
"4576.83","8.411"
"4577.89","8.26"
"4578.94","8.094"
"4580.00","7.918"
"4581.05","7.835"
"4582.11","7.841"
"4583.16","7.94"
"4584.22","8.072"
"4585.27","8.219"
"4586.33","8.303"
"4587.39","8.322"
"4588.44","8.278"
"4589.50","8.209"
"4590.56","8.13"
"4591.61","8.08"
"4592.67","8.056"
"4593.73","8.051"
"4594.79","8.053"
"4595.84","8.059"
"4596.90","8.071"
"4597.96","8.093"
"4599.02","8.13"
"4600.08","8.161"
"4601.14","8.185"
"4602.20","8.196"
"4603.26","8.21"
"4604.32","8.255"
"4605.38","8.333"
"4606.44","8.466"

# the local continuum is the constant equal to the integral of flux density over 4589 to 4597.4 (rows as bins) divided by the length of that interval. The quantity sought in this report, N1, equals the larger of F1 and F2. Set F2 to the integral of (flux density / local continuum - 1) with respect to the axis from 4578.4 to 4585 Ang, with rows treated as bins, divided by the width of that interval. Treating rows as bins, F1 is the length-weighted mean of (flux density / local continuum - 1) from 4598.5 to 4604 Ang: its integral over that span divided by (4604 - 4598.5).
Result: 0.011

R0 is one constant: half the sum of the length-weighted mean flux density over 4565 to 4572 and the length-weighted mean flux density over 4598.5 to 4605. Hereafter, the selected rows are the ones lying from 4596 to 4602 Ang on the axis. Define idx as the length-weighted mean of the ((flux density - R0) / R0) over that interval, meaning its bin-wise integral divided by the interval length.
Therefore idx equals 0.007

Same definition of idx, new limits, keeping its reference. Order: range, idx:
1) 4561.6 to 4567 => 0.002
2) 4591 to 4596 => -0.001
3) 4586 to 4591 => 0.022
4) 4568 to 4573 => -0.005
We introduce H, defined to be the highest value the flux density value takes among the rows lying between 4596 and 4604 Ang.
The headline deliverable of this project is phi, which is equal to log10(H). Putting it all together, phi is 0.914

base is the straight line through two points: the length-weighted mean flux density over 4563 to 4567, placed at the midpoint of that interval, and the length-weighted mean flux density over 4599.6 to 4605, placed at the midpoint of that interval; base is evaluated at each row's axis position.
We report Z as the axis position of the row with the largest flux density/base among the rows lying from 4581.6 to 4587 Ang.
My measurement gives 4586.33 Ang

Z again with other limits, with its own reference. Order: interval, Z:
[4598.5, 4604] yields 4603.26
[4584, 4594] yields 4587.39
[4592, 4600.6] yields 4600.08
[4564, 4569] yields 4564.21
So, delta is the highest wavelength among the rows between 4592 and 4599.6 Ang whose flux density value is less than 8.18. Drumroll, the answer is 4599.02 Ang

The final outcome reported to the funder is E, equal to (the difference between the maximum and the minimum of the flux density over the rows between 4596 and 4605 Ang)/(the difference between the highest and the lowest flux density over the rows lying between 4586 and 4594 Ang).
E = 0.7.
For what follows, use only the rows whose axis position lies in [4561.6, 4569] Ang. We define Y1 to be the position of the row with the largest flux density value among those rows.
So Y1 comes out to 4562.10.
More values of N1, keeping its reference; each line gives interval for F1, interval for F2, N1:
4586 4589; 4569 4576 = 0.026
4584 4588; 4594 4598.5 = 0.019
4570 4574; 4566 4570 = 0.013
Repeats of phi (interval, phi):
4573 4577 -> 0.929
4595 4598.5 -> 0.908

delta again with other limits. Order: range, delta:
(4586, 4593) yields 4592.67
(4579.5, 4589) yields 4584.22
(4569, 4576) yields 4571.57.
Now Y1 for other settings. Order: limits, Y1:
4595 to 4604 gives 4603.26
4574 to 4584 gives 4575.78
